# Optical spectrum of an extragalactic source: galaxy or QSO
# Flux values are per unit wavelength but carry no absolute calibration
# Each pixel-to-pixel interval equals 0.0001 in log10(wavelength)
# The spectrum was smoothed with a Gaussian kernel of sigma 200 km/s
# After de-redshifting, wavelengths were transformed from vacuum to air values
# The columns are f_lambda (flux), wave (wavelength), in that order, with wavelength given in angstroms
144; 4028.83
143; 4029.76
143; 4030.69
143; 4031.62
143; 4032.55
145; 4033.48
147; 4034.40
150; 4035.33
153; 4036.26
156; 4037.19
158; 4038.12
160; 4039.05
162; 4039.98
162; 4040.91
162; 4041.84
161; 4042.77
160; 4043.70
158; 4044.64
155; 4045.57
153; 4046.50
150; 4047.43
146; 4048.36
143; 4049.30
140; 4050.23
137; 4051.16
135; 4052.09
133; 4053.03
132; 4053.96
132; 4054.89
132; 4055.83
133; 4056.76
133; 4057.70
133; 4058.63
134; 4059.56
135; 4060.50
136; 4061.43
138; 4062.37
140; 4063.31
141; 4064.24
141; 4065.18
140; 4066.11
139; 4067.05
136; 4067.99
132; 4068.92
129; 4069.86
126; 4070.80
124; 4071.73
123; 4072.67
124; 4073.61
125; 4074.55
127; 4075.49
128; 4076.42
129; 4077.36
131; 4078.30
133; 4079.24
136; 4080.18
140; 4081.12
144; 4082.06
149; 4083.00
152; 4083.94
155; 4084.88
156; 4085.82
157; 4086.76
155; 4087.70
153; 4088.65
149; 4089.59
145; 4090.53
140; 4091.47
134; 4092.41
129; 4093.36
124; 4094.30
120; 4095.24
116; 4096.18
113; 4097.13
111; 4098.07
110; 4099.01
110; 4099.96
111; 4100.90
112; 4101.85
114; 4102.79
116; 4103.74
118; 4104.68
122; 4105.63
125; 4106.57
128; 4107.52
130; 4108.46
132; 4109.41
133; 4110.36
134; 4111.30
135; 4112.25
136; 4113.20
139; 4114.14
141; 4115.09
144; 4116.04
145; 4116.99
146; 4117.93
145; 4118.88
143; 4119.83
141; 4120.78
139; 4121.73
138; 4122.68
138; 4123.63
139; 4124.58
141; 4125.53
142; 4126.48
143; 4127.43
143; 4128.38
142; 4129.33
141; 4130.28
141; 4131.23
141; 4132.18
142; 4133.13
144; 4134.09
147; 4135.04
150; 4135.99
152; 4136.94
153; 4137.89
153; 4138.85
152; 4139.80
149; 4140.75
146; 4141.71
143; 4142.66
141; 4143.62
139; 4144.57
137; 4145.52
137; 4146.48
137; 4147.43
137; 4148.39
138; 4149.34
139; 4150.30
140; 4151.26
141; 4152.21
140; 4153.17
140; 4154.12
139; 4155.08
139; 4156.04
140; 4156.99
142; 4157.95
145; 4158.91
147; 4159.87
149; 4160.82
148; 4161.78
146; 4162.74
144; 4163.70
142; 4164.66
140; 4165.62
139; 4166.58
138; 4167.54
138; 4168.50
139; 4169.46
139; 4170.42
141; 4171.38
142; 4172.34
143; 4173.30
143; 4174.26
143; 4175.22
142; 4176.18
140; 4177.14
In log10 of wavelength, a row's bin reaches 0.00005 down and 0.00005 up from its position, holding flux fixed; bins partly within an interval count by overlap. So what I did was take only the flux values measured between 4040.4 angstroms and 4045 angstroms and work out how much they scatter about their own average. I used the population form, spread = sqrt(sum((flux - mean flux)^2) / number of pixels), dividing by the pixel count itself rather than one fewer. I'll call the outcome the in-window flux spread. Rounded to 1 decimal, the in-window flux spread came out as 1.5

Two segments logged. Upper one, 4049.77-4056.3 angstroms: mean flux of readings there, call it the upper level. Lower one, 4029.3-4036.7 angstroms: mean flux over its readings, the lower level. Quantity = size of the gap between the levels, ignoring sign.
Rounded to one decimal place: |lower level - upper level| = 11.4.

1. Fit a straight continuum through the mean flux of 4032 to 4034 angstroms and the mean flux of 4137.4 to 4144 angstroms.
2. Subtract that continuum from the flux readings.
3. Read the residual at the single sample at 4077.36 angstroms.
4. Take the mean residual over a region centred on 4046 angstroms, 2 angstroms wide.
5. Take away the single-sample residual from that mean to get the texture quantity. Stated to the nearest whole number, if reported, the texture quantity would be 26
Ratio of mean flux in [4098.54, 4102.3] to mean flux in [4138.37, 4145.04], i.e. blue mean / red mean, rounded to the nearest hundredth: 0.76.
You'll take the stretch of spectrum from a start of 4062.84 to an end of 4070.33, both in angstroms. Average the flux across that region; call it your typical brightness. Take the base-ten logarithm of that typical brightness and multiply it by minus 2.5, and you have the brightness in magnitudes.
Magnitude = -5.344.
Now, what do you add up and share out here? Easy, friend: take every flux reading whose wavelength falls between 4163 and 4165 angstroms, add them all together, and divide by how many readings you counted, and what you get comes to 143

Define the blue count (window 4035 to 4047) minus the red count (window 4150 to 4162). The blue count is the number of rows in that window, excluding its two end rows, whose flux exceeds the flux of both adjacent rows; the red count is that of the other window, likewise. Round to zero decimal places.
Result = -2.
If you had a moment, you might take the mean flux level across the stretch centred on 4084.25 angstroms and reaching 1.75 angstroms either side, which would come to 153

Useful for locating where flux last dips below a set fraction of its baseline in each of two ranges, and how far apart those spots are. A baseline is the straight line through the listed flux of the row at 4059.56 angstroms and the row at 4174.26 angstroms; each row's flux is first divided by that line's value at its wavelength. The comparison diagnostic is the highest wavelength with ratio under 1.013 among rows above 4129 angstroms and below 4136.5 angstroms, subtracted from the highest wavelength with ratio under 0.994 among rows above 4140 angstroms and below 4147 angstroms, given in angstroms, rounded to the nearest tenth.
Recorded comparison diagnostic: 14.3 angstroms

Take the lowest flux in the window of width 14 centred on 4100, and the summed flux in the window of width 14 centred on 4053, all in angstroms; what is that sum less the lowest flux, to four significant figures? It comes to 1956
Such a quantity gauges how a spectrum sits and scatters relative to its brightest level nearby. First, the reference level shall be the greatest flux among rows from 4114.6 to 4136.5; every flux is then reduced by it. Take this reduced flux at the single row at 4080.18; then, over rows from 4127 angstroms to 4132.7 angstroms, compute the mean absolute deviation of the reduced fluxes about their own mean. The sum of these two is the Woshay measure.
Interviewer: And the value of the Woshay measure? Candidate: -13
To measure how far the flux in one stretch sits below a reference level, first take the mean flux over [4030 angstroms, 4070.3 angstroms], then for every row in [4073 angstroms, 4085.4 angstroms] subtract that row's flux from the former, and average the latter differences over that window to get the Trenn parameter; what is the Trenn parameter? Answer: 8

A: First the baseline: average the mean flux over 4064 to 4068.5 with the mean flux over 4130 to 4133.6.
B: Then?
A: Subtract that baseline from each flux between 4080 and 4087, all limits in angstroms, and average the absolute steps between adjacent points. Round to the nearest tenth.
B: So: 3.0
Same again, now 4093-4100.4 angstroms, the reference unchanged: 2.7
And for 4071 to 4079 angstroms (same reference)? 1.3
